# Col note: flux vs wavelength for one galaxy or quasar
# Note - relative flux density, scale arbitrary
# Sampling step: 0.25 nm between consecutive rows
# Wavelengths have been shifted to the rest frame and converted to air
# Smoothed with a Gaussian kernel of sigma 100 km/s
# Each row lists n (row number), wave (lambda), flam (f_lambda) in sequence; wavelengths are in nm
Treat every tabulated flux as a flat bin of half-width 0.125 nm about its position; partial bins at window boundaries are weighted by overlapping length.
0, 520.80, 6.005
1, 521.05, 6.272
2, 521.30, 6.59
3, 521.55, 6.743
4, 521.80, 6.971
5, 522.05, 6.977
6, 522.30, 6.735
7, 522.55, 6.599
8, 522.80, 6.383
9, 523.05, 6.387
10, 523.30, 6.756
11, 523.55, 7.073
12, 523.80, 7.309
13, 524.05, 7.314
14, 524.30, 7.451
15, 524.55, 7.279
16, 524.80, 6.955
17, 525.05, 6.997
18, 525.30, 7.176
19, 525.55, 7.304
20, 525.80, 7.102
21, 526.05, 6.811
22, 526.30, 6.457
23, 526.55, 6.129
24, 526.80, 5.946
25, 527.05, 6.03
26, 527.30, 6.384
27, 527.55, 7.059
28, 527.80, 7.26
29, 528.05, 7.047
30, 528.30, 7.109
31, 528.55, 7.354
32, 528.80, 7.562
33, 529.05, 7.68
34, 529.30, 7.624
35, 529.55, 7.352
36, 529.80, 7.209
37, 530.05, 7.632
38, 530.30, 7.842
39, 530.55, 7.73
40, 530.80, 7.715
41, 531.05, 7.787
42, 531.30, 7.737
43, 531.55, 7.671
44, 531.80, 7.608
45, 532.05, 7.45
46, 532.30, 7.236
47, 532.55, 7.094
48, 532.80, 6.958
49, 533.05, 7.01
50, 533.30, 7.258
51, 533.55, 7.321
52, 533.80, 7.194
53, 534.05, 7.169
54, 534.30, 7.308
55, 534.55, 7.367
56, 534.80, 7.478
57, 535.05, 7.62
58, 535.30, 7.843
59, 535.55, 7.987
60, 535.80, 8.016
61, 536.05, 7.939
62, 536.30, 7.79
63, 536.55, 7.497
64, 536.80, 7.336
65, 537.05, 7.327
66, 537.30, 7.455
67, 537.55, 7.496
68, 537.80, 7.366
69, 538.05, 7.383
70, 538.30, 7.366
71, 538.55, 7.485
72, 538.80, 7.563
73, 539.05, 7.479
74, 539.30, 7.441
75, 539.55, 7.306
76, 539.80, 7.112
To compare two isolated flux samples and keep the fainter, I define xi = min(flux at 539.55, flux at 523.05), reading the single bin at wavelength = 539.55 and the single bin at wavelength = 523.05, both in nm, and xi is 6.4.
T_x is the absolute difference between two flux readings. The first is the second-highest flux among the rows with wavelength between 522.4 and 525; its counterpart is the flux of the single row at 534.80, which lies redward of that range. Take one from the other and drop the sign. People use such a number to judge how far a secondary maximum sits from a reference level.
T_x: 0.16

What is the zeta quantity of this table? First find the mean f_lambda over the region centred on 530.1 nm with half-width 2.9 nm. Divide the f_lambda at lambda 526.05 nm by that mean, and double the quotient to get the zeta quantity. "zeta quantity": 1.84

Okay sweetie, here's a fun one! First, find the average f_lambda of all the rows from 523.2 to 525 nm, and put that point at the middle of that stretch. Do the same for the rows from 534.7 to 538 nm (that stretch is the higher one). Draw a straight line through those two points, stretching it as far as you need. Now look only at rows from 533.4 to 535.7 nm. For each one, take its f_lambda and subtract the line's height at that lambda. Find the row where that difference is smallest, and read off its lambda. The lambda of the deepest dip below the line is 534.05 nm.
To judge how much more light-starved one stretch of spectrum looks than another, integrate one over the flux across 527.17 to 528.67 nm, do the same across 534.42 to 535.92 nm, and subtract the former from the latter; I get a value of -0.019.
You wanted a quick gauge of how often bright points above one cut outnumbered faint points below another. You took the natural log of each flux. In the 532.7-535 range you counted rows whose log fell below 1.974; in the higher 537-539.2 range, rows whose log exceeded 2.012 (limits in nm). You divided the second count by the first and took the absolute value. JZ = 1.0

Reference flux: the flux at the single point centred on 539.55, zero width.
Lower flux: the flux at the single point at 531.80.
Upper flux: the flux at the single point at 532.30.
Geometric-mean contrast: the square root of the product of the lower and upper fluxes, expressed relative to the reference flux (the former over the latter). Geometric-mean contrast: 1.02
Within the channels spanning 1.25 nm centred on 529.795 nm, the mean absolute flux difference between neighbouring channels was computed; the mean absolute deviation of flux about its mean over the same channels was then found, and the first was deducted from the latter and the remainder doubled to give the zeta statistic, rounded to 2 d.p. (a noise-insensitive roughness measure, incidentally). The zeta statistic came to -0.12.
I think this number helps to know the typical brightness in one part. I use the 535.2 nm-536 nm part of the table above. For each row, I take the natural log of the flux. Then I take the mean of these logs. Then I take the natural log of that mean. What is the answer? 0.73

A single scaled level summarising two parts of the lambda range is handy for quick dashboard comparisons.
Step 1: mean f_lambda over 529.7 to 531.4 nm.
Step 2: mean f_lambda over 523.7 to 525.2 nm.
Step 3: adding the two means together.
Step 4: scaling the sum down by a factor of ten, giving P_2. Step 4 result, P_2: 1.49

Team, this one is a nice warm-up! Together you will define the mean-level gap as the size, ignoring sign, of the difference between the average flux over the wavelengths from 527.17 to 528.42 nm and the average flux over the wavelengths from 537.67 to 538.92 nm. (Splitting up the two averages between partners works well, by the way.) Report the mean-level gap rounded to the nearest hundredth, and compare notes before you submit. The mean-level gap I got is 0.46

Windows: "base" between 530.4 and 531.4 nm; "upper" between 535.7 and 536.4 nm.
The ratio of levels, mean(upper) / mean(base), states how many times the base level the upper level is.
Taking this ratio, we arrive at 1.02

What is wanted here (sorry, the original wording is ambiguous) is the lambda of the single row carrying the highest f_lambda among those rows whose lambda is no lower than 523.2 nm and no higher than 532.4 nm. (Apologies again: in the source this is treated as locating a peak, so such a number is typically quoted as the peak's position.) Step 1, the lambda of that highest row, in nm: 530.30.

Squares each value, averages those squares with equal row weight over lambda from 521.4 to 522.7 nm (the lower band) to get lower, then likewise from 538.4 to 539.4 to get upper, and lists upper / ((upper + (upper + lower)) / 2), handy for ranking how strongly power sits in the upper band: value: 0.708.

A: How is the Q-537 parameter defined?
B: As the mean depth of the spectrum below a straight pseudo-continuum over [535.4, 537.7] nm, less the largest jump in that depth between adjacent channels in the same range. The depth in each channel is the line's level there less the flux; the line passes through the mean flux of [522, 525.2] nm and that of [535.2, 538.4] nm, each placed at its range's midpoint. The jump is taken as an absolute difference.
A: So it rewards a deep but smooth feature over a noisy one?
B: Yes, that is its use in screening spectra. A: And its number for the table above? -0.37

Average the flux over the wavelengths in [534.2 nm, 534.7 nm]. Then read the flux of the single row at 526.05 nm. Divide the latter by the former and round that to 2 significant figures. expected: 0.93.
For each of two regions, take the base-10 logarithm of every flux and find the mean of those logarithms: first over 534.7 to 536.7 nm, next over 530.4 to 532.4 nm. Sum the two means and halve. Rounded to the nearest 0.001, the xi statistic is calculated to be 0.886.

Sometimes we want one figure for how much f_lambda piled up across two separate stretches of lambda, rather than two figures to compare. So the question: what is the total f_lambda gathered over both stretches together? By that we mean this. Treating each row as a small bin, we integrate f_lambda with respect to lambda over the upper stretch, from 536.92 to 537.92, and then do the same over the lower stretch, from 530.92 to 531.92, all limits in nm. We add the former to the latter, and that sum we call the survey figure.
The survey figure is 15.1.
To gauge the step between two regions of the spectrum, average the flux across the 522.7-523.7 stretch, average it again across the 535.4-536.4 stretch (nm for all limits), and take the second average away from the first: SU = -1.3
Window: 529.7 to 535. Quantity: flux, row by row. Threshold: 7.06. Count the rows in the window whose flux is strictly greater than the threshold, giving 19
